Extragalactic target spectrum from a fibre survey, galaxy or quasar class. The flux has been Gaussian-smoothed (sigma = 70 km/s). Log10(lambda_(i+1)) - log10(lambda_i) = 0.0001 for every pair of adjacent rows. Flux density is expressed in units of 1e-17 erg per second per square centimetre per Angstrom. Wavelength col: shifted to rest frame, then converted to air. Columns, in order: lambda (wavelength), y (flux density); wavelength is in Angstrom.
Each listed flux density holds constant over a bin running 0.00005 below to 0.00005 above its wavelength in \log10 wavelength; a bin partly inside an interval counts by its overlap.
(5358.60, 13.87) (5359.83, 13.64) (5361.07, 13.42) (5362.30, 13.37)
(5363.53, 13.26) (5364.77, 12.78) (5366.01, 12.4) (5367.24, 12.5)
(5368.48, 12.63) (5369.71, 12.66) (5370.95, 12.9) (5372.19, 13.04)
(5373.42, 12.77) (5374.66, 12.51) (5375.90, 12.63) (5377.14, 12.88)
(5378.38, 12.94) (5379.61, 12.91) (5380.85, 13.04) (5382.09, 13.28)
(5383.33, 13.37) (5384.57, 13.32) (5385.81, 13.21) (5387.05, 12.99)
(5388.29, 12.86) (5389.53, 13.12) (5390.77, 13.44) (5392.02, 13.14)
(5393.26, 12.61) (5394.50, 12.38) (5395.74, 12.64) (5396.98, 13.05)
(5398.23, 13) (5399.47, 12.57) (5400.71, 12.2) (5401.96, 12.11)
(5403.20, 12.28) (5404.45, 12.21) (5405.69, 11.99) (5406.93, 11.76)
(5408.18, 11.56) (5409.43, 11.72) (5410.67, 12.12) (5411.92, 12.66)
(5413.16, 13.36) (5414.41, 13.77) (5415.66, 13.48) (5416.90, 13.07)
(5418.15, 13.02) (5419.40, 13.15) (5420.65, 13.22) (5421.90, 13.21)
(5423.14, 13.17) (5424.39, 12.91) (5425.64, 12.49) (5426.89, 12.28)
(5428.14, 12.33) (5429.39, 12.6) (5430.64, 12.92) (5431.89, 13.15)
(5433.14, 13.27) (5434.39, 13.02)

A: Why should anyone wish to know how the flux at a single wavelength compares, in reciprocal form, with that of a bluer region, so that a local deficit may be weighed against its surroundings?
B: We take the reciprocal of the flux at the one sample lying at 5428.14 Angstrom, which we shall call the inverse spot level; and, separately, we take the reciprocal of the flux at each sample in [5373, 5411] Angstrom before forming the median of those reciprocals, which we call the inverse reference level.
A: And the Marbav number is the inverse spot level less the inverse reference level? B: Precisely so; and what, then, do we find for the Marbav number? 0.0028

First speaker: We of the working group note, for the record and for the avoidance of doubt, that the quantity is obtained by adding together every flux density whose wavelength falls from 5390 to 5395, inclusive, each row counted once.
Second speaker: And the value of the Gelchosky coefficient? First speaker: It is 51.6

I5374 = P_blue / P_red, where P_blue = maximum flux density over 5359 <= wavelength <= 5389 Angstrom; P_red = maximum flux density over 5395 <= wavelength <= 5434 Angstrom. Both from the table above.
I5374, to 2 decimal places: 0.99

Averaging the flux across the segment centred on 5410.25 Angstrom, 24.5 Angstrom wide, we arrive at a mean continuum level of 12.6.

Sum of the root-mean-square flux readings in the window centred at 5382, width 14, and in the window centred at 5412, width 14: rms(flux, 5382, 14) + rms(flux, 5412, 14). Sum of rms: 25.66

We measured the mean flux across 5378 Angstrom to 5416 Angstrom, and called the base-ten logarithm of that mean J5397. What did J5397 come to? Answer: 1.11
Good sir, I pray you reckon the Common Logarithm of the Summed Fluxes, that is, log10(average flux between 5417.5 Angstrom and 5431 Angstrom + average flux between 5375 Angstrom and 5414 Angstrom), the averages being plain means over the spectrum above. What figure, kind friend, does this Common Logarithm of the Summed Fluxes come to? 1.41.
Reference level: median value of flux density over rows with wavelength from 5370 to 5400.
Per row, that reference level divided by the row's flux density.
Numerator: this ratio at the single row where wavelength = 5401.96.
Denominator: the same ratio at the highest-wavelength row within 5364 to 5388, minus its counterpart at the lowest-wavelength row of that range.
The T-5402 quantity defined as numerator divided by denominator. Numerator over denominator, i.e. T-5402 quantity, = -65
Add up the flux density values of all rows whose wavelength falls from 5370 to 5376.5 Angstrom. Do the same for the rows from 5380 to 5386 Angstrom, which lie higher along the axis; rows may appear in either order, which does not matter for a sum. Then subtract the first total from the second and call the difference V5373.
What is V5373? 2.4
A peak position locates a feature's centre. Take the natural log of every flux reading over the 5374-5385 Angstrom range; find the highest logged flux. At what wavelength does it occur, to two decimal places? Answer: 5383.33 Angstrom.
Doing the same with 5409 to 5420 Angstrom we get 5414.41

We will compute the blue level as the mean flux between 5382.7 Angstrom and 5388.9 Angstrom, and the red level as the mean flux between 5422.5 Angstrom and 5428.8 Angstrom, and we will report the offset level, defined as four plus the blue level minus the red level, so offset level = 4.5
